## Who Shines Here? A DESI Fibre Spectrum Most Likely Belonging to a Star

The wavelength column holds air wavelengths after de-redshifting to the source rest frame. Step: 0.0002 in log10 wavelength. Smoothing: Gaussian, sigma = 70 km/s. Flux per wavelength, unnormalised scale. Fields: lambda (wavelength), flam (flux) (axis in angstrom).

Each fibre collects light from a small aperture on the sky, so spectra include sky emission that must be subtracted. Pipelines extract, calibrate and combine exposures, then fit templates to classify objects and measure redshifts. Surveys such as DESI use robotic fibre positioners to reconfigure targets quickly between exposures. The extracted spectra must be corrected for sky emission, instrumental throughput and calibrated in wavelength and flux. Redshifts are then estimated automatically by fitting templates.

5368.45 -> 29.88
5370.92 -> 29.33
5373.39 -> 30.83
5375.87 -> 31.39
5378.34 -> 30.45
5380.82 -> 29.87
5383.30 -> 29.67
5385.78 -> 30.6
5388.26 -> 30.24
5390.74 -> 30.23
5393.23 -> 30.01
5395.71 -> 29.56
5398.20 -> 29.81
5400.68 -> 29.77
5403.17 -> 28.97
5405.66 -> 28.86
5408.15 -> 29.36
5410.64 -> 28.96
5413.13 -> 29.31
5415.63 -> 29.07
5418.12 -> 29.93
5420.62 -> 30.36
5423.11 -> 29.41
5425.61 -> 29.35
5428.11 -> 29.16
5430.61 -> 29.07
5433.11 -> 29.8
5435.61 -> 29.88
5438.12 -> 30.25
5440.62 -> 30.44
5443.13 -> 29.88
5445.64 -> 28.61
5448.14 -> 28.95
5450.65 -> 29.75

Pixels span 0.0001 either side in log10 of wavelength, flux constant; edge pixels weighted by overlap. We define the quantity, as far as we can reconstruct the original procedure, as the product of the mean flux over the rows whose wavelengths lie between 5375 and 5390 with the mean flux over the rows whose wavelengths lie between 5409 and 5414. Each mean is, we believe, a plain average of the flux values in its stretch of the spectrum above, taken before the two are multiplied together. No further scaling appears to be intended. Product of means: 885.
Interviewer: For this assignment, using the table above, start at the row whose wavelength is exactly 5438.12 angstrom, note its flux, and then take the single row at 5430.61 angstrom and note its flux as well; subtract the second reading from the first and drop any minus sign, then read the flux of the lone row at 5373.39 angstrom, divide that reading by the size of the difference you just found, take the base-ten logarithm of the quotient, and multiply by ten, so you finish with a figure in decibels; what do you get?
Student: 14.2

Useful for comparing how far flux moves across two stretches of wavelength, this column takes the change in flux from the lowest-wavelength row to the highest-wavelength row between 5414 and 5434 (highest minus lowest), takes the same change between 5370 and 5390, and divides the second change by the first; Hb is 1.2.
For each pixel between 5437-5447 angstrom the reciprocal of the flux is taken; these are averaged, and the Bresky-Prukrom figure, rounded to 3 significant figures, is 0.0336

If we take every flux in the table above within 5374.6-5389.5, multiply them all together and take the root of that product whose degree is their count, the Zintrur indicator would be 30.4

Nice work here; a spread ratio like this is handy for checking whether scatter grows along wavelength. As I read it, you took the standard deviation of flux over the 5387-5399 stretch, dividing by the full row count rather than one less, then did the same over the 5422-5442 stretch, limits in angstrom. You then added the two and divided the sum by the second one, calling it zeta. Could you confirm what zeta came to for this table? 1.55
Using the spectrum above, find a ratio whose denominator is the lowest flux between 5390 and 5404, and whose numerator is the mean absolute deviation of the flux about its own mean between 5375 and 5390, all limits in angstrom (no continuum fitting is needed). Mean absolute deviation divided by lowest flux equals 0.015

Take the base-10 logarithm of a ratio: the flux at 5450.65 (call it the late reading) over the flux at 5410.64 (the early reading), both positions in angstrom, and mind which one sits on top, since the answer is 0.012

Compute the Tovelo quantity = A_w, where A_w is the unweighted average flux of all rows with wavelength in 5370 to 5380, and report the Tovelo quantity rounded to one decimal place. 30.5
